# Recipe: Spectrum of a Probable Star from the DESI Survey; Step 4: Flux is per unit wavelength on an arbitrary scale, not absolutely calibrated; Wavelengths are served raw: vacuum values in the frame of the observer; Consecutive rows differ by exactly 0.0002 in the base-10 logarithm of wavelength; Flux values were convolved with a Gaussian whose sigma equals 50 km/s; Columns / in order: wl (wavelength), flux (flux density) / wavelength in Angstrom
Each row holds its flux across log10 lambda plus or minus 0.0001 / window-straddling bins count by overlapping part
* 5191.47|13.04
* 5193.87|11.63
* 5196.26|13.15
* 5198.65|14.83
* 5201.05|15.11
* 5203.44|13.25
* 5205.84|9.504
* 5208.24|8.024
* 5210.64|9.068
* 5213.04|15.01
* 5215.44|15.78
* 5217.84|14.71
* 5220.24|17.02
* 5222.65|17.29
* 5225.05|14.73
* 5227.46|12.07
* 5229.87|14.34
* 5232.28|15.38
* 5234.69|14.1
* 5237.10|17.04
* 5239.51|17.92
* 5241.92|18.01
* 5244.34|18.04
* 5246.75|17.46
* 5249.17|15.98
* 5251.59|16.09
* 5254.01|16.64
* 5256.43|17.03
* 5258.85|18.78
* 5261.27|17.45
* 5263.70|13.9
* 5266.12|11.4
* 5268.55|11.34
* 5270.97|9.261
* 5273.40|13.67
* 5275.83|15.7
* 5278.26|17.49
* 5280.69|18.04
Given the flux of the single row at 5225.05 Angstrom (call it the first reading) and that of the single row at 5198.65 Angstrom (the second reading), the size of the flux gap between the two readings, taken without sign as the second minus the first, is 0.1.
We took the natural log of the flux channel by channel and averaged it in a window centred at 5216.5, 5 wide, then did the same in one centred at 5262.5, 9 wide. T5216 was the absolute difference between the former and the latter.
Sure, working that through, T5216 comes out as 0.01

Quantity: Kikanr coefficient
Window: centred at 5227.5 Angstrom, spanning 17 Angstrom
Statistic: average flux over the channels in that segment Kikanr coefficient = 15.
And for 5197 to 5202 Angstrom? 15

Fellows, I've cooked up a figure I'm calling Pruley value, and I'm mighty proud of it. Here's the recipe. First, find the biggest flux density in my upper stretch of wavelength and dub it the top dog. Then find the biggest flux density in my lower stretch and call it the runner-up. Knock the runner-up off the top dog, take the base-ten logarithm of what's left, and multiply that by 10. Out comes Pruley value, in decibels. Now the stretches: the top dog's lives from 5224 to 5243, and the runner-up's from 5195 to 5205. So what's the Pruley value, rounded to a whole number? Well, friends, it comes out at 5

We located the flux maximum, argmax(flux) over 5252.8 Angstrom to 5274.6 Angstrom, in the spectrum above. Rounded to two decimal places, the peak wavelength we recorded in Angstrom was 5258.85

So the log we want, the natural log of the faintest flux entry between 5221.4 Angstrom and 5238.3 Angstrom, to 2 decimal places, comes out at 2.49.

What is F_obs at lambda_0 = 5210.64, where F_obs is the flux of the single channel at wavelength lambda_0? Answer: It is 9.068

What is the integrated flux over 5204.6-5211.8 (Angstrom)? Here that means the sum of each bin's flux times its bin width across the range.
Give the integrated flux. 64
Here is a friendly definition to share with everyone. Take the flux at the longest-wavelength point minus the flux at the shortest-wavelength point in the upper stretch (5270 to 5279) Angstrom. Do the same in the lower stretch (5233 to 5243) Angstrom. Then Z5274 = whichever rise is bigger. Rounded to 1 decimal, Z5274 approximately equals 8.2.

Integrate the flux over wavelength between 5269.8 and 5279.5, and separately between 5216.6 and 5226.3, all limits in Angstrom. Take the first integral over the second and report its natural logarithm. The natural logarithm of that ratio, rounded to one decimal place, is -0.1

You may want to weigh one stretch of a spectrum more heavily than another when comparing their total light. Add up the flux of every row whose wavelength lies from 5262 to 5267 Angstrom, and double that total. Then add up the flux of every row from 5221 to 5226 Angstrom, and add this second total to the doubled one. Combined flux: 83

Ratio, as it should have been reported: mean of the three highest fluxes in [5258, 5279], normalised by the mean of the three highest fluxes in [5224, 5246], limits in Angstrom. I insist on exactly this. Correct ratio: 1.00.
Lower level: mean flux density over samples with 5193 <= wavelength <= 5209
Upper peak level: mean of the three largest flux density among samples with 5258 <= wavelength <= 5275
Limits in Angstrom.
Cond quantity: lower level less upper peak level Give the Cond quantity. -4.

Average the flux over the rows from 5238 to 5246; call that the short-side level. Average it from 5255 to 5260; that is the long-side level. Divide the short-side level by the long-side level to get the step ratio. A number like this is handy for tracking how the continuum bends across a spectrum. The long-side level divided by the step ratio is 17.8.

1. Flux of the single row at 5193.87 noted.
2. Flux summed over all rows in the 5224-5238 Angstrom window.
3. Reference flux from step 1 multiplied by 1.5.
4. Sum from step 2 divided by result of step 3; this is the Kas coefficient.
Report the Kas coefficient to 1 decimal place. 5.0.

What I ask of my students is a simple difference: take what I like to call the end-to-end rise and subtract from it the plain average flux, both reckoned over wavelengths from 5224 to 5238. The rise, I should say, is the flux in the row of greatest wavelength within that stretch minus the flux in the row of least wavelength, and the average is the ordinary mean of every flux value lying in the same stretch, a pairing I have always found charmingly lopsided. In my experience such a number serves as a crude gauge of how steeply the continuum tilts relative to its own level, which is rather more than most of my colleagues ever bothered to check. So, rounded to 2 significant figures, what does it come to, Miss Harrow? -12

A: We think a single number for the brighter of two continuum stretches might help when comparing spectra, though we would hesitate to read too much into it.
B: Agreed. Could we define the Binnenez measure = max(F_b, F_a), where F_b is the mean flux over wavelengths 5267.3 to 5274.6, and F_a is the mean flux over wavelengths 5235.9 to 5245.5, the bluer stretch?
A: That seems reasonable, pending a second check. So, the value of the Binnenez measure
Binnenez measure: 17.8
